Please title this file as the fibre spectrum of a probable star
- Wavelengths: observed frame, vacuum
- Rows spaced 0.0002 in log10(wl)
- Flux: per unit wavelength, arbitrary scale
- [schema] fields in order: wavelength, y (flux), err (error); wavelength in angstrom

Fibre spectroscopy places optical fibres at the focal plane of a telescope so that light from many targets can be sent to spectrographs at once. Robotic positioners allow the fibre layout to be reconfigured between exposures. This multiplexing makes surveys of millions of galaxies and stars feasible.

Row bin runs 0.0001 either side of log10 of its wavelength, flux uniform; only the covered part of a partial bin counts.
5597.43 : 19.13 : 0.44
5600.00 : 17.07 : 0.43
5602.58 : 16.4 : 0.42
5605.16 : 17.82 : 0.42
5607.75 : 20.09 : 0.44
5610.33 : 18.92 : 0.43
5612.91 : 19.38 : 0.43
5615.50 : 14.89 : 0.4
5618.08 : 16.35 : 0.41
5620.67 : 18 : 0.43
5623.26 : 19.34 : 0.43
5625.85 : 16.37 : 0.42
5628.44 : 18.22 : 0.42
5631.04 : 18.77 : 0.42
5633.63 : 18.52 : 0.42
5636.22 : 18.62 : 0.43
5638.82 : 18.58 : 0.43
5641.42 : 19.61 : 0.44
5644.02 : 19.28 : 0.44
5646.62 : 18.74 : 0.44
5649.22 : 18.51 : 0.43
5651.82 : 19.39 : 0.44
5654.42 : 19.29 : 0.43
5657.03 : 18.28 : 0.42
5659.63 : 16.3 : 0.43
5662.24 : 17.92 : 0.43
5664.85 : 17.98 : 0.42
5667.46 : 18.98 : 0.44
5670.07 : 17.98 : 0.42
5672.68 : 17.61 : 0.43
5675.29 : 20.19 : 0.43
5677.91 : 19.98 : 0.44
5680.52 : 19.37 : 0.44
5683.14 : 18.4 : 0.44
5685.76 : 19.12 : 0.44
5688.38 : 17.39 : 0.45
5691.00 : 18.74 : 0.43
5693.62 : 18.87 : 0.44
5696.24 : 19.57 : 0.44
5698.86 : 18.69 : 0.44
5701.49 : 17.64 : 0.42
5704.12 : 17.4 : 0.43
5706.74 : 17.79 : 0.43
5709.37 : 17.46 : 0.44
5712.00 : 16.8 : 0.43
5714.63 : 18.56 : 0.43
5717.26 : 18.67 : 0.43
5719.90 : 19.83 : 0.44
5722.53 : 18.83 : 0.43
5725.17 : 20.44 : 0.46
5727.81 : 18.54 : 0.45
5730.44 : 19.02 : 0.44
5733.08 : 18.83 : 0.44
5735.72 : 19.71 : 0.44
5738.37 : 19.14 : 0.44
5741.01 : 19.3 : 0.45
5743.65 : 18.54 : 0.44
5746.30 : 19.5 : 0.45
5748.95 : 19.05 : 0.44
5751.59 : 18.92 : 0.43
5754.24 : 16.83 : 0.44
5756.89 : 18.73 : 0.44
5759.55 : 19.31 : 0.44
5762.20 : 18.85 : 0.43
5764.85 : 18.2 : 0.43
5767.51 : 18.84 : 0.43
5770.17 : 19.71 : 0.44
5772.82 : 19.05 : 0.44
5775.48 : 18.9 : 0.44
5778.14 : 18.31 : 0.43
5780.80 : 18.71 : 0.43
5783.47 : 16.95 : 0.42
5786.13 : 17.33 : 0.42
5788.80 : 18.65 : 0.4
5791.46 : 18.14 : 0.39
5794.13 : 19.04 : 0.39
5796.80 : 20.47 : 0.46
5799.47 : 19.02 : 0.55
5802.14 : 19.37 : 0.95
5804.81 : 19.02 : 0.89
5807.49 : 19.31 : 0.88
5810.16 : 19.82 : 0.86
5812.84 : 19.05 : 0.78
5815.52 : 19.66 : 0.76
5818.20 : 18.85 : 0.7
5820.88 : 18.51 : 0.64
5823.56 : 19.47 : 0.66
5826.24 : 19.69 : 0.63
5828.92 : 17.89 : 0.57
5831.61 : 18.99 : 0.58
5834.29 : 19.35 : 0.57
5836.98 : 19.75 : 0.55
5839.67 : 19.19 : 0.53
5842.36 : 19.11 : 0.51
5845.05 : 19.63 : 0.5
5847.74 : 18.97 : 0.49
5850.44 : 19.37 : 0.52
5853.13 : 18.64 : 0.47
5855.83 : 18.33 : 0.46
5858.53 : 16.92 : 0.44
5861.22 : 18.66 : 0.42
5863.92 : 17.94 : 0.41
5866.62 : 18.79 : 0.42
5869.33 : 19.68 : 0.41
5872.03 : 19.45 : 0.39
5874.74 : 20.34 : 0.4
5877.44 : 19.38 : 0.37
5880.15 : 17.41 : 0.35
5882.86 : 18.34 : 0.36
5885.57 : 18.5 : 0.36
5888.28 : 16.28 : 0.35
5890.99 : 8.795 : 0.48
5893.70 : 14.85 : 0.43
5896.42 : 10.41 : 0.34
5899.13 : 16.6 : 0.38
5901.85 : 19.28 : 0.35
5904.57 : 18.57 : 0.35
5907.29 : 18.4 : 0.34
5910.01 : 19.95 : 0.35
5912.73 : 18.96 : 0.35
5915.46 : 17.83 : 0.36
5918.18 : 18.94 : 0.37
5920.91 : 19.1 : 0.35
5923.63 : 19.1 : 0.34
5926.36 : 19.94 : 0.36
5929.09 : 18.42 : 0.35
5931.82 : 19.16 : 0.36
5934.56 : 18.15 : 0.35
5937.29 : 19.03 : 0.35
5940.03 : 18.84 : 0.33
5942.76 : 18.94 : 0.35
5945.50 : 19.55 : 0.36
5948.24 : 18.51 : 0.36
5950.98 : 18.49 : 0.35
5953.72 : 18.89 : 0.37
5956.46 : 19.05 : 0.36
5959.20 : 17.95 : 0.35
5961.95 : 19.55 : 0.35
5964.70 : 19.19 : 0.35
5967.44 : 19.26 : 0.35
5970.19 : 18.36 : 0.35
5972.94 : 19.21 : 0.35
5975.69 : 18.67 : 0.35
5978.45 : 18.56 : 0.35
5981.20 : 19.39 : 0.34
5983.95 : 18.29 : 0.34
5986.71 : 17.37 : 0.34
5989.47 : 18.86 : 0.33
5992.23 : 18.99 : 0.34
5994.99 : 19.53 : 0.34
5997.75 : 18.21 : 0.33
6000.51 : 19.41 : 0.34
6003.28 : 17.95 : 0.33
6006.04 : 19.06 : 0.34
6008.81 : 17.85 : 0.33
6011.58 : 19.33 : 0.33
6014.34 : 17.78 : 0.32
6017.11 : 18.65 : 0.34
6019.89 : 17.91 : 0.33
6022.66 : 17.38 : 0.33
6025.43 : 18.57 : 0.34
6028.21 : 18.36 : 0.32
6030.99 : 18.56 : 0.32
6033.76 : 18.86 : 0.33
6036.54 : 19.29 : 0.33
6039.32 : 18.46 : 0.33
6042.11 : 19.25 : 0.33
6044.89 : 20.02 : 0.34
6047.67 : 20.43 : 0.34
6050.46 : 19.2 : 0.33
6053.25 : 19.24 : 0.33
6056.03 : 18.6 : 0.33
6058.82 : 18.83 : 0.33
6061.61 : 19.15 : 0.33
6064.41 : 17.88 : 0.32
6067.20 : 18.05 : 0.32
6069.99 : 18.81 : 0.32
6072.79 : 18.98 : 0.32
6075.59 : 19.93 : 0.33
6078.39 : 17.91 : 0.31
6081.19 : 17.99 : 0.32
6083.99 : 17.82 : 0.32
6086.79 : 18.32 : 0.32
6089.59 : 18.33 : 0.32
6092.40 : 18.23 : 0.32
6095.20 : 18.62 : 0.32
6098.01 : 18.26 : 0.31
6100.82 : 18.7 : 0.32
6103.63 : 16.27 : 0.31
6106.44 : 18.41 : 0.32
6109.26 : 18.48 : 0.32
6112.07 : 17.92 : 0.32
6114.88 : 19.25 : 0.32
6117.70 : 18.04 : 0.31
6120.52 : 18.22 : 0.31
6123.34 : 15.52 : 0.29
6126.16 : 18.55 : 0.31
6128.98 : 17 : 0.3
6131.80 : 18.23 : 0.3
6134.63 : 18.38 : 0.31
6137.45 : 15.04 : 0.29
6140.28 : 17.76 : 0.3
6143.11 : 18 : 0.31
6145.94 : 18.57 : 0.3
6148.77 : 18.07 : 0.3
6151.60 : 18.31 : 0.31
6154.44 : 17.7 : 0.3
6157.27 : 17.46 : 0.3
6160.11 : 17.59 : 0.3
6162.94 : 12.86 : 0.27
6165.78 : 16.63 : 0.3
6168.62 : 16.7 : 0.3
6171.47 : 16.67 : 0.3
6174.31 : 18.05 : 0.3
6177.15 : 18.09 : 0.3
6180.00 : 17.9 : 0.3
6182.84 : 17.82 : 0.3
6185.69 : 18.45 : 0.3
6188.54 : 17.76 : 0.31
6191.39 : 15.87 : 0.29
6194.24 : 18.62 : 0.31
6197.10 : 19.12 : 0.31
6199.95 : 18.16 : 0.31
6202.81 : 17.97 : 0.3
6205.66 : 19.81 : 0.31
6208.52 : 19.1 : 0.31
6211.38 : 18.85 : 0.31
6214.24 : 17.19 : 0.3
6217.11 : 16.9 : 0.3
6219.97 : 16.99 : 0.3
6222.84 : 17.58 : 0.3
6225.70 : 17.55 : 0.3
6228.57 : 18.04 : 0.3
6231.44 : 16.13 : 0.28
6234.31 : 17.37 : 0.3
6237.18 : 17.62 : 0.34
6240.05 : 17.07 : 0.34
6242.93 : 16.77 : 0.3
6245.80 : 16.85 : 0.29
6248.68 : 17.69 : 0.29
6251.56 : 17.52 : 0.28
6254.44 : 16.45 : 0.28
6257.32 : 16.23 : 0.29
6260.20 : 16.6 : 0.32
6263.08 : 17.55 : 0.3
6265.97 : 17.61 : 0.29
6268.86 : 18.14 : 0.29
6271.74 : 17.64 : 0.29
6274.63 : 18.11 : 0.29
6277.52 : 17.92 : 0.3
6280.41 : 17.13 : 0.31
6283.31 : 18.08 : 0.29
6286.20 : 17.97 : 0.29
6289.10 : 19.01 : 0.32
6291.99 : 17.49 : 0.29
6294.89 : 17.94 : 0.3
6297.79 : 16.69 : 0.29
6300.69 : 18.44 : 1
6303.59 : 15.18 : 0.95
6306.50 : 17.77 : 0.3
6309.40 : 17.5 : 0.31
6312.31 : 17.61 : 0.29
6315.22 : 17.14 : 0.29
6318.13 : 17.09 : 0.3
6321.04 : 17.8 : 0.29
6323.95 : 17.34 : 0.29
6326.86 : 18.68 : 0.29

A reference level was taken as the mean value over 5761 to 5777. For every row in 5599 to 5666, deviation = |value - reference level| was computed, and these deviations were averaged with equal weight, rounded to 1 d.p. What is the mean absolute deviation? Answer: 1.0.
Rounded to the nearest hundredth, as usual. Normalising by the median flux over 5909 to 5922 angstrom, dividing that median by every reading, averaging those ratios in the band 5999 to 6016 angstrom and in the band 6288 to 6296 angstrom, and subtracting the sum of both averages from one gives -1.07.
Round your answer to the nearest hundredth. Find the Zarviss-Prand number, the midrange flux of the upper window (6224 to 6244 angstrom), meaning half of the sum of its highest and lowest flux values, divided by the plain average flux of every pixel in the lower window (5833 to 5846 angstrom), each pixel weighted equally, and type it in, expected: 0.88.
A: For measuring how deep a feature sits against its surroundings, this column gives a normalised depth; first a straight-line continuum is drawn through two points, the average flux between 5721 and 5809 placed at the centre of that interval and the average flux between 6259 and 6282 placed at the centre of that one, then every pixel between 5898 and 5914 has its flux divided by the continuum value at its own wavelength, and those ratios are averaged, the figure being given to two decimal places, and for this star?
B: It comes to 1.01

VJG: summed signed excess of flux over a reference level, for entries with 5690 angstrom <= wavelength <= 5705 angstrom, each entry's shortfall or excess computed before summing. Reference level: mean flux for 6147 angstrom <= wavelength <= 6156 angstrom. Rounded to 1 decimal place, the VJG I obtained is 2.7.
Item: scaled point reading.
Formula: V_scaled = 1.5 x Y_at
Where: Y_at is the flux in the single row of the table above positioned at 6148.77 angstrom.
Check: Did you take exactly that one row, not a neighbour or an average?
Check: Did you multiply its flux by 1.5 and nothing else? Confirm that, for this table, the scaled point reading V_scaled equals 27.1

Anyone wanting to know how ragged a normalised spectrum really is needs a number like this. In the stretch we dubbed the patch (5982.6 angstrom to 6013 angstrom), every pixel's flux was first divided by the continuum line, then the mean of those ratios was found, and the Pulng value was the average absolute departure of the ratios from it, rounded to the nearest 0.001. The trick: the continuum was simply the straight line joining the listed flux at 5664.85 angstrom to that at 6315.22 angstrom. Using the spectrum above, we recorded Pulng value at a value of 0.036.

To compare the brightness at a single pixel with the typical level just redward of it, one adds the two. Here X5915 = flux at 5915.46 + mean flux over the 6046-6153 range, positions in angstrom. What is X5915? 36.1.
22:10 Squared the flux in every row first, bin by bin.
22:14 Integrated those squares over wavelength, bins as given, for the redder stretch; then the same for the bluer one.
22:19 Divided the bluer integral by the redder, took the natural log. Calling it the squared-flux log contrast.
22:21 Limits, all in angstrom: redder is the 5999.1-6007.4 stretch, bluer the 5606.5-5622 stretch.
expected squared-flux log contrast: 0.54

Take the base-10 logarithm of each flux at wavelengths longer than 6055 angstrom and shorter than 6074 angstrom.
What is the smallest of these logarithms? 1.25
